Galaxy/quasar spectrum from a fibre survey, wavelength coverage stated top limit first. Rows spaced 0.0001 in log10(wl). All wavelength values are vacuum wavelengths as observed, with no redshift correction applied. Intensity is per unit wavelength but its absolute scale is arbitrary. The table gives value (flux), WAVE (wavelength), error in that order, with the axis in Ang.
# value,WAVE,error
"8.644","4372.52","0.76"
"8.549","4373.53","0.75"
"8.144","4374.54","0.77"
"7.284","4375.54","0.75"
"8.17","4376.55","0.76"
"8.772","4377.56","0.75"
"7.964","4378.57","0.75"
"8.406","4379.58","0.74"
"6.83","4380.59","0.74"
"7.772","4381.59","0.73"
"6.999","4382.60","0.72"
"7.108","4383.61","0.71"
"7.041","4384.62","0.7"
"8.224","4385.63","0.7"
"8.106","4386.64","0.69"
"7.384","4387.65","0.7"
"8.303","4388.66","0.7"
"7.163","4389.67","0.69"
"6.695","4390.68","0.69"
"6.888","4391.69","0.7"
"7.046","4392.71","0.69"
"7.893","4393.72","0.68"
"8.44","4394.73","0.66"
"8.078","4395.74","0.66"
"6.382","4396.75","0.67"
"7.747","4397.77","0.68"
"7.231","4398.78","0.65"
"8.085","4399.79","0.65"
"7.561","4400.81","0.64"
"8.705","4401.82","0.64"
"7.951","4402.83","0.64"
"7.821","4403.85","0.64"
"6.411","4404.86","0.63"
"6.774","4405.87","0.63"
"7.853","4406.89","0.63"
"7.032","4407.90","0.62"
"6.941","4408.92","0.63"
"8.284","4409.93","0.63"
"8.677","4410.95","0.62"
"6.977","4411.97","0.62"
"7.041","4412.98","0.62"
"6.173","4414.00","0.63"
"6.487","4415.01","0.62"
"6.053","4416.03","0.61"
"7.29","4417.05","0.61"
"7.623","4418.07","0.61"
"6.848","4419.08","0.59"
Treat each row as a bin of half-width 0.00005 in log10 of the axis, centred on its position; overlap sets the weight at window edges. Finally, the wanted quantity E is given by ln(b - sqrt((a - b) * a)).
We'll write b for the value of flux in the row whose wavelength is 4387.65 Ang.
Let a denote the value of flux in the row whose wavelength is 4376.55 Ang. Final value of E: 1.58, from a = 8.17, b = 7.384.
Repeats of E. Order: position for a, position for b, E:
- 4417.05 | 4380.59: 1.61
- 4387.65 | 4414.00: 1.16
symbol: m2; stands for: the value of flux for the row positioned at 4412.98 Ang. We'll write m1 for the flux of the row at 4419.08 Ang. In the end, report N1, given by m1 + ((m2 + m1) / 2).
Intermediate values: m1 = 6.848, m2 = 7.041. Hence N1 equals 13.8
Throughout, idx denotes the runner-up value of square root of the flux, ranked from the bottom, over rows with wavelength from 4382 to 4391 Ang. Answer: 2.65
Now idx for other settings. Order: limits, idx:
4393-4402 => 2.69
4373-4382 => 2.70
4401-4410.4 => 2.60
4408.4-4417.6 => 2.48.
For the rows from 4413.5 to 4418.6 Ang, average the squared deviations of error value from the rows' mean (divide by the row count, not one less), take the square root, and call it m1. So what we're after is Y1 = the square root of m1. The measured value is 0.089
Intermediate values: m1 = 0.0080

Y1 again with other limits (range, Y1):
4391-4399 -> 0.126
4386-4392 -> 0.071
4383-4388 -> 0.080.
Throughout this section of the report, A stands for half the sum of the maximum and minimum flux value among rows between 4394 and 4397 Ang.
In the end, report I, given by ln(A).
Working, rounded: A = 7.41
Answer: 2.00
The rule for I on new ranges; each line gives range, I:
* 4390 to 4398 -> 2.00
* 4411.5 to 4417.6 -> 1.90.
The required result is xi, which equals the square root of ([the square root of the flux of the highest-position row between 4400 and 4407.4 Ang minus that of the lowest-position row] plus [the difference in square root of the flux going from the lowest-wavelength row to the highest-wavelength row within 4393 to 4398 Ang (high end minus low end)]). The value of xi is 0.16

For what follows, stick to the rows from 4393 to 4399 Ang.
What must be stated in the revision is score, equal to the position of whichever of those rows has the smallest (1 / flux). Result 4394.73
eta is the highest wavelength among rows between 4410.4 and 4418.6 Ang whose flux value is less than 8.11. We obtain 4418.07 Ang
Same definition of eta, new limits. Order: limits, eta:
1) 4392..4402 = 4400.81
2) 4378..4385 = 4384.62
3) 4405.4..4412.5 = 4411.97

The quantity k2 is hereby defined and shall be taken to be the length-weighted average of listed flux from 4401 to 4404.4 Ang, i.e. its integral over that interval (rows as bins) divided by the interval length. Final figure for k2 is 8.09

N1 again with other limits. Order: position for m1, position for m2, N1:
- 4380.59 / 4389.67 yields 13.8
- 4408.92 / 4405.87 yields 13.8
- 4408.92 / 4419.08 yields 13.8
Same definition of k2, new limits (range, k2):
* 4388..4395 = 7.45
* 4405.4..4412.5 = 7.50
